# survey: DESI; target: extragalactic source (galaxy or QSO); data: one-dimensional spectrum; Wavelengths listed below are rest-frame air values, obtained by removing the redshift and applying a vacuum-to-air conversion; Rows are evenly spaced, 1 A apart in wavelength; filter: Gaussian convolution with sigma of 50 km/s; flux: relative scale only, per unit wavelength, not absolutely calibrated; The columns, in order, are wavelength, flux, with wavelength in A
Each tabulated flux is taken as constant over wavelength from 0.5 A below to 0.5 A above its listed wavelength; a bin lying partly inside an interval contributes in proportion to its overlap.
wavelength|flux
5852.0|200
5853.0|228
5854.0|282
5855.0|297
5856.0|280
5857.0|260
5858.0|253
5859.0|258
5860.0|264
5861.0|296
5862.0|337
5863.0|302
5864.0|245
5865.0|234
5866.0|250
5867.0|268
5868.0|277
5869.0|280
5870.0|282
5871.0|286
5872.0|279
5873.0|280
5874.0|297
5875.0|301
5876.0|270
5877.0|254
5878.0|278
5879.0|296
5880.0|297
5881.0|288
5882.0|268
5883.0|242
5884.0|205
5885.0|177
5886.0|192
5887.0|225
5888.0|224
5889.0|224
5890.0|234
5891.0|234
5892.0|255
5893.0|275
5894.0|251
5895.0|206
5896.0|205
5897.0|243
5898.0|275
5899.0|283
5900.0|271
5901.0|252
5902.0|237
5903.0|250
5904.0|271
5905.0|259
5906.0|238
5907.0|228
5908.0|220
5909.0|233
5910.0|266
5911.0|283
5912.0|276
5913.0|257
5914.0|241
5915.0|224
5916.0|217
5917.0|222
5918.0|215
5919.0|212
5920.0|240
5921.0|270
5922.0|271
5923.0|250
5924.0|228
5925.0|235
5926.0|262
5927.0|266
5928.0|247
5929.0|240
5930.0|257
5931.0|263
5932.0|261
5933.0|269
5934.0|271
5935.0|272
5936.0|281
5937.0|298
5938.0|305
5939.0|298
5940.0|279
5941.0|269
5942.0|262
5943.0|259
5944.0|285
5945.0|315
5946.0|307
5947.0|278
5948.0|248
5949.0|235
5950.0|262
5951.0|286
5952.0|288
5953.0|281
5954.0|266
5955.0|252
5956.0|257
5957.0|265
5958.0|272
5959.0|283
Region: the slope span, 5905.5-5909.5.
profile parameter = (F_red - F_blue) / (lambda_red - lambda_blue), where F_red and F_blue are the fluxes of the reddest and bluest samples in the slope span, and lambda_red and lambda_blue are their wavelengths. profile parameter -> -2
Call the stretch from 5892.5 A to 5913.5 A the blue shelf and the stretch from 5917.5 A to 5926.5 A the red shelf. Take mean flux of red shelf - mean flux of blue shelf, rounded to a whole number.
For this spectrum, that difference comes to -9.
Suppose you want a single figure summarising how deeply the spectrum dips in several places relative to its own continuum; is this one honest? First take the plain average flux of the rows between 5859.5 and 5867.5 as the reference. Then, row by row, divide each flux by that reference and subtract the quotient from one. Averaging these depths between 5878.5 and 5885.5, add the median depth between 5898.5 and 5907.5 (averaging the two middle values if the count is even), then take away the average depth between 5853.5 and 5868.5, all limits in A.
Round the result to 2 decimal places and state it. 0.16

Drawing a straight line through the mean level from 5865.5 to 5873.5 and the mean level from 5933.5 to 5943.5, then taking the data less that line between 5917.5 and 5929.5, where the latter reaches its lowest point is 5919.0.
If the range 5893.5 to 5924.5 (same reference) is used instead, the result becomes 5896.0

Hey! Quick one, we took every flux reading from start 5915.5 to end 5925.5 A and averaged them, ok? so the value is 236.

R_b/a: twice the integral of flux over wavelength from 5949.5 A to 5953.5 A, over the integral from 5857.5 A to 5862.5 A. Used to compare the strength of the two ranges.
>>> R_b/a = 1.6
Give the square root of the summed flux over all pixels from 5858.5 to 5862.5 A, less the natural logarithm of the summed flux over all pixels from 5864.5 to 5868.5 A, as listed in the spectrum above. 27.0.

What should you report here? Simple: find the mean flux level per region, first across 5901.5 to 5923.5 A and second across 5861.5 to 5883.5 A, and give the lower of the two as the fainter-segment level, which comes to 245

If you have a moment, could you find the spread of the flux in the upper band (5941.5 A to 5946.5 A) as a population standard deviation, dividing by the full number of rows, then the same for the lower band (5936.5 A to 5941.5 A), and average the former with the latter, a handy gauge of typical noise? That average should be 18.1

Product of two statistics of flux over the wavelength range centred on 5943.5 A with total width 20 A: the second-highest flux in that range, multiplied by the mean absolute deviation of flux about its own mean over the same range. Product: 4745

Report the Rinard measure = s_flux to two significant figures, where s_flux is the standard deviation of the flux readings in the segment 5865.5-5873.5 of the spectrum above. 11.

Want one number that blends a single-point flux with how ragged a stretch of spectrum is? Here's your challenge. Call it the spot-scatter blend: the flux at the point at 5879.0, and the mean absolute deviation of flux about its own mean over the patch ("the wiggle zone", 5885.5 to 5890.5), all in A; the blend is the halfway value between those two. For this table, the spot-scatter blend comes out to 154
